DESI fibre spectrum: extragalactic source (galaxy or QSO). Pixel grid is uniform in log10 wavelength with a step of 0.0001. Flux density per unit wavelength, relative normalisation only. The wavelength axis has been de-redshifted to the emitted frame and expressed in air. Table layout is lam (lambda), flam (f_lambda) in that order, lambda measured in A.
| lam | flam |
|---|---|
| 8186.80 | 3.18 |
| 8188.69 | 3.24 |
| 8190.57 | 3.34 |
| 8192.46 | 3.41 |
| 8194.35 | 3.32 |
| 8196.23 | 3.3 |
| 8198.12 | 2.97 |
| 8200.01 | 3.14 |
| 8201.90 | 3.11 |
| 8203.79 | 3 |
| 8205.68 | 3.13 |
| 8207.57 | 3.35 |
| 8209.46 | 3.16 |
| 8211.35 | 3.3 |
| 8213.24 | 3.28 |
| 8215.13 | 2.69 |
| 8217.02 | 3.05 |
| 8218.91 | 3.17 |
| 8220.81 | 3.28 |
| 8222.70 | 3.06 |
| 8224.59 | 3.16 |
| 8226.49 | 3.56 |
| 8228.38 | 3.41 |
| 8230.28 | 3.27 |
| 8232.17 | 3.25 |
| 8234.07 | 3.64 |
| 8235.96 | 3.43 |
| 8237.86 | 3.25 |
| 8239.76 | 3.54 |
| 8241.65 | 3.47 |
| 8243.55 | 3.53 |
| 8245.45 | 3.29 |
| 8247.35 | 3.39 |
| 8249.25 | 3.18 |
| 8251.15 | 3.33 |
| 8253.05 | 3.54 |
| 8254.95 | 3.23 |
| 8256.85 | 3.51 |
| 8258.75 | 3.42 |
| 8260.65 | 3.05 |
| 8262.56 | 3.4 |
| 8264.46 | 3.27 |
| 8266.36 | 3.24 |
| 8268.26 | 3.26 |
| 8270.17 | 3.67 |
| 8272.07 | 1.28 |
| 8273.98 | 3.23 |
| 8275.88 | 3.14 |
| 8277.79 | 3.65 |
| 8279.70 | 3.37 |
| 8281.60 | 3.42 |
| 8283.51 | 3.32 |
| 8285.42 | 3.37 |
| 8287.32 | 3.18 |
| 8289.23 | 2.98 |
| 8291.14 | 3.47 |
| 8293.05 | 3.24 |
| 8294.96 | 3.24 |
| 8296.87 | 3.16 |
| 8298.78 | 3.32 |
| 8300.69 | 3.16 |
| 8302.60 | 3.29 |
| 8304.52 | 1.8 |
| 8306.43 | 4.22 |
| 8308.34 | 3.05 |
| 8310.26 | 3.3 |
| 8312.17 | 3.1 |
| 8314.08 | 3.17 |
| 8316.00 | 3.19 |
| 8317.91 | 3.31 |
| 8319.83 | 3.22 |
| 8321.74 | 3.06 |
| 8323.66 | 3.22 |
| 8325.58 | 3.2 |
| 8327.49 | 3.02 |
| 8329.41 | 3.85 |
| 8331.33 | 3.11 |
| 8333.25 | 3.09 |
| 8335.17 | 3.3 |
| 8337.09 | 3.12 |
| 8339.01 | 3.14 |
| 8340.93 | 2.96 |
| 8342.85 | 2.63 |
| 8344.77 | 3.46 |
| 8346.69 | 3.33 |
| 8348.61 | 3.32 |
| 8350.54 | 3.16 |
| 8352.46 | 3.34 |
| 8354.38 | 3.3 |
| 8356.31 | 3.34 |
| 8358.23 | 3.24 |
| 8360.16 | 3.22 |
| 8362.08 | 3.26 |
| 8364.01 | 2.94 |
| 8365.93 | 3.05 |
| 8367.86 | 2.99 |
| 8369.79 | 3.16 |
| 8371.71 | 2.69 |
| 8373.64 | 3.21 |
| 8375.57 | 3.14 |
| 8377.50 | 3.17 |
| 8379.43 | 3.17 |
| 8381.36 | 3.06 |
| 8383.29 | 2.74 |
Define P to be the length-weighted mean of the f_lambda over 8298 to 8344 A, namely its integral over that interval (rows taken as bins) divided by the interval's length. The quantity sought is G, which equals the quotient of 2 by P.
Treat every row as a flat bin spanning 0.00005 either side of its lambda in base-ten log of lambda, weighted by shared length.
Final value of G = 0.633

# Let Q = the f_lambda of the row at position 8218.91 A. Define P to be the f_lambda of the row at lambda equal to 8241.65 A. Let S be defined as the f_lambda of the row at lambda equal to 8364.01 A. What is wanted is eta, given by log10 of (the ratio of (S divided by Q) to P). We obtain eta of -0.573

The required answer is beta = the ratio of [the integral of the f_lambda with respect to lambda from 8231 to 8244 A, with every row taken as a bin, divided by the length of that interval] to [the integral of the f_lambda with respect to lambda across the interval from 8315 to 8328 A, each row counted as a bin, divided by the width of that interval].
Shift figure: 1.08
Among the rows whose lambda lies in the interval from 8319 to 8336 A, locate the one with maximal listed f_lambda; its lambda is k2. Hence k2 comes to 8329.41 A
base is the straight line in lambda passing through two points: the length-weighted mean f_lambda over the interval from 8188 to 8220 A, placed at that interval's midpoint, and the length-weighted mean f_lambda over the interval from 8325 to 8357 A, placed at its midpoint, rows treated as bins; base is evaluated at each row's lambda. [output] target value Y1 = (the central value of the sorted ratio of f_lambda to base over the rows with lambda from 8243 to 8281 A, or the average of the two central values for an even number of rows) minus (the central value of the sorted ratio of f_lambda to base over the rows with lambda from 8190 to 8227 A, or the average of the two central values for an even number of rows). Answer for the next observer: 0.04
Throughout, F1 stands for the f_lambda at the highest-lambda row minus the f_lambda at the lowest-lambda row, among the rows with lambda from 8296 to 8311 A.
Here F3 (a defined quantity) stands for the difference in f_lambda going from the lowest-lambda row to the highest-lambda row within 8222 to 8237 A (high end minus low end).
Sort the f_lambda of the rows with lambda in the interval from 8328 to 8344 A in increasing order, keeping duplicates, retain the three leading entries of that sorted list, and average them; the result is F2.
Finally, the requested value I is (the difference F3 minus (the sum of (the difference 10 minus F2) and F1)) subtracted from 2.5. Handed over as 9.4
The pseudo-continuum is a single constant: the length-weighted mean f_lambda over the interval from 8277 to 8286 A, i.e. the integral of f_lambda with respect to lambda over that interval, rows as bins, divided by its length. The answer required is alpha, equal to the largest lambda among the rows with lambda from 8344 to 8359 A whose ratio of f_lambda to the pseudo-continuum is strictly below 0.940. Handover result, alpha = 8350.54 A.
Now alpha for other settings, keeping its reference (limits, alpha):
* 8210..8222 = 8218.91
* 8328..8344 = 8342.85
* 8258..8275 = 8272.07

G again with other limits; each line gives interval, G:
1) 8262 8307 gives 0.628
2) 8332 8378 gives 0.635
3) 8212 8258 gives 0.604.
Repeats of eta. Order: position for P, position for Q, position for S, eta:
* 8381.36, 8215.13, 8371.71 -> -0.486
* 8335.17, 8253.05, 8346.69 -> -0.545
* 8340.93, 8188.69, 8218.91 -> -0.481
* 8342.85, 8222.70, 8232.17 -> -0.394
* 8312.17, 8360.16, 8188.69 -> -0.489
